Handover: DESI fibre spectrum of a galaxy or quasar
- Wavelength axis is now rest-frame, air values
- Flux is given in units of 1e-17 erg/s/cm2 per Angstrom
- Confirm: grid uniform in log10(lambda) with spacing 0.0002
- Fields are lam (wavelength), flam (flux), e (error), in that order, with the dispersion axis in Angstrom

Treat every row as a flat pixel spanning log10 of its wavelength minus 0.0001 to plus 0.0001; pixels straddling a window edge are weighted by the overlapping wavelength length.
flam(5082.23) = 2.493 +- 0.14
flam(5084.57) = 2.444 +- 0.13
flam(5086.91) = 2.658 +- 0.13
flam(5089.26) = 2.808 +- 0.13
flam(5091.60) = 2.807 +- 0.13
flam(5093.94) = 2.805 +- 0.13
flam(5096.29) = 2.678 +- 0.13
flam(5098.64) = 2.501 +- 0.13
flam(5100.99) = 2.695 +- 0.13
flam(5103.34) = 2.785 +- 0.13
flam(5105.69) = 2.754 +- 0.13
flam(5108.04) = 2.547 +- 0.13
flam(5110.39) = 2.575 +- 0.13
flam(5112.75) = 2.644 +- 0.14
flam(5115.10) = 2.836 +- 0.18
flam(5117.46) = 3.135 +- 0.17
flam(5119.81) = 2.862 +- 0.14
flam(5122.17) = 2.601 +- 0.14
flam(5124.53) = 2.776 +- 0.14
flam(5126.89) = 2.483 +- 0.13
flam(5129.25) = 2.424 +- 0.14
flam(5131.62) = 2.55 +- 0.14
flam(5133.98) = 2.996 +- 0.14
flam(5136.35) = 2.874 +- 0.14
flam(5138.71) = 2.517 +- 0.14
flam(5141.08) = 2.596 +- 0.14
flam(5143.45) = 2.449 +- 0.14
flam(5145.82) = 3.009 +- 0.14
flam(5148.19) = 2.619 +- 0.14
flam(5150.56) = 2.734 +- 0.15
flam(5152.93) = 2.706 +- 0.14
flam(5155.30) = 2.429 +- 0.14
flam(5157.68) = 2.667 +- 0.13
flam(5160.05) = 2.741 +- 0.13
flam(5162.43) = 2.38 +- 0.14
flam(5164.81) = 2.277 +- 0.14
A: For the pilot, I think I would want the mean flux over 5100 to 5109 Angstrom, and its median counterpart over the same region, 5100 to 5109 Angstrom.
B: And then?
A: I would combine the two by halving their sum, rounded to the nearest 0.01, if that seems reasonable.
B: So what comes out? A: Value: 2.71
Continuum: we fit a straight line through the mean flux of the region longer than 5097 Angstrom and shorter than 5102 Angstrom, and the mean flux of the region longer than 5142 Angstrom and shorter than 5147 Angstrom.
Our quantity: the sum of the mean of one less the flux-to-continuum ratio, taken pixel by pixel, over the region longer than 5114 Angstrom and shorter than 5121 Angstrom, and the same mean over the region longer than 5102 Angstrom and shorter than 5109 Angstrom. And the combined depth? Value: -0.14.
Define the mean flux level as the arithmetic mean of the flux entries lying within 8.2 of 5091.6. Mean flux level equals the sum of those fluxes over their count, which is 2.672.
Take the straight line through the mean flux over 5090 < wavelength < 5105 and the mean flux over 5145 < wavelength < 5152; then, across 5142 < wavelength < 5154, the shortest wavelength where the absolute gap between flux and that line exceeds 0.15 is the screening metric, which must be 5143.45 Angstrom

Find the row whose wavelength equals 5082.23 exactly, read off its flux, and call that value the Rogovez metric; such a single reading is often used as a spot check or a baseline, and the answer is 2.493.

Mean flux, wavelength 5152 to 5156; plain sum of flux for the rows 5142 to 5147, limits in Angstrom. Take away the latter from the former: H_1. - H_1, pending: -2.9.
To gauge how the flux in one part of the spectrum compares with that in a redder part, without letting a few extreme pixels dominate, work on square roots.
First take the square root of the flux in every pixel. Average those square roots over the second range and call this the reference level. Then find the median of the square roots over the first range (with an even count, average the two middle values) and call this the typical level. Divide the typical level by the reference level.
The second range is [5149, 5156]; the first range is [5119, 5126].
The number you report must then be 1.03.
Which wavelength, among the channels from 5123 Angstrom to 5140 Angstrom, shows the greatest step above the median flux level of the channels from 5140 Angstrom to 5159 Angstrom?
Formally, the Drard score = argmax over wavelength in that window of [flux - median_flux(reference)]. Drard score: 5133.98 Angstrom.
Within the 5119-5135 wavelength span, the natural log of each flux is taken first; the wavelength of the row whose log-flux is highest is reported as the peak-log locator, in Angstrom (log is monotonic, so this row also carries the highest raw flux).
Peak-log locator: 5133.98 Angstrom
